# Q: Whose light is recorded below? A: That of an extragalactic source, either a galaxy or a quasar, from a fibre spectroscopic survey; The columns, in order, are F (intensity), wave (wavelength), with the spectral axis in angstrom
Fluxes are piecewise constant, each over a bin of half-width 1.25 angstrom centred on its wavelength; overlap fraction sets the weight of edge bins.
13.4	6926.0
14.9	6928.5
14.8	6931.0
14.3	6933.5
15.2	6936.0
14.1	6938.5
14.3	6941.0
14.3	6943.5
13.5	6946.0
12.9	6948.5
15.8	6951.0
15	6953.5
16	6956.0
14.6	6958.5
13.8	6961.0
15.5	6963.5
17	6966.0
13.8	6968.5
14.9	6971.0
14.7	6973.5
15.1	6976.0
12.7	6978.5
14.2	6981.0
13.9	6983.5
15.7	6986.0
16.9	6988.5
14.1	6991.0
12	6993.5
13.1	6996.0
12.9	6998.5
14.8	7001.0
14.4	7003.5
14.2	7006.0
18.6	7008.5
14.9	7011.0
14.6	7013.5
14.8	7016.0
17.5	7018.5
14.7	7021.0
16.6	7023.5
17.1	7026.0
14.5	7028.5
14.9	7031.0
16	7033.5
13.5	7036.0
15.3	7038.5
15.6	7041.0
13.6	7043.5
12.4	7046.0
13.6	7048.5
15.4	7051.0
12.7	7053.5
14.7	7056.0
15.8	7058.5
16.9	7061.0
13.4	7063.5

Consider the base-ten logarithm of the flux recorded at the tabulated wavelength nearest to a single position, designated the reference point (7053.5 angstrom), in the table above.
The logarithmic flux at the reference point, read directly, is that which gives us 1.104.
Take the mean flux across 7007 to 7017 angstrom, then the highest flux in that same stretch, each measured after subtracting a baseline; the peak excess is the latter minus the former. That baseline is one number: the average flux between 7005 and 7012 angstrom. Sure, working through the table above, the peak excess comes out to 2.9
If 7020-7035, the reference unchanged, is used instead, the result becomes 1.5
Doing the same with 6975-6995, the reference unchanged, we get 2.6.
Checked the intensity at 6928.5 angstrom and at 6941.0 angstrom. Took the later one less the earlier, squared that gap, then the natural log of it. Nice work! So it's -1.02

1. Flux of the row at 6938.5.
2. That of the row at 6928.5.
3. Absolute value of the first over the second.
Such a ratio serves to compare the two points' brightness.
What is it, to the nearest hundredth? 0.95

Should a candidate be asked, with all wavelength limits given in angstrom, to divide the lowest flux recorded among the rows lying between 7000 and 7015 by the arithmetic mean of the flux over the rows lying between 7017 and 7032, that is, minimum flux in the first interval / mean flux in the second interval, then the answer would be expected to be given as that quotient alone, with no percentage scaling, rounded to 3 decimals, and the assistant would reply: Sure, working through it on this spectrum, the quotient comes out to 0.894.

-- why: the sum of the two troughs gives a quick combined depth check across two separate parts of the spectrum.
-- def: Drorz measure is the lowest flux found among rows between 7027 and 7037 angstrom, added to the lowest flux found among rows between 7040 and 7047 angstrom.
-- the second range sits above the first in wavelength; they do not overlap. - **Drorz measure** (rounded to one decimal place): 25.9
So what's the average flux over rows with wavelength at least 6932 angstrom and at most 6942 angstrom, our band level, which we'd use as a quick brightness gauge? 14.5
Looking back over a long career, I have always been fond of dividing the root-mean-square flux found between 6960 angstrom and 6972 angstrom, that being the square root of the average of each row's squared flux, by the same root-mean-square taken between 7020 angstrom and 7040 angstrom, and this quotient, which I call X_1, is 0.98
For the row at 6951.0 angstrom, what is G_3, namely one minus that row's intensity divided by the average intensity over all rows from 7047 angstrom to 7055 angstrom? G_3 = -0.14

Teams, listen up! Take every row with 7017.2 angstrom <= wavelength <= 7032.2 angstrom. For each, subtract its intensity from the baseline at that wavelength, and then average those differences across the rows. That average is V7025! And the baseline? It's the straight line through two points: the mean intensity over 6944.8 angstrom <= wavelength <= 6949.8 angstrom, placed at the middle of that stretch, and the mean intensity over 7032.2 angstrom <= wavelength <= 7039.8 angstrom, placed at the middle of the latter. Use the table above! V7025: -1.2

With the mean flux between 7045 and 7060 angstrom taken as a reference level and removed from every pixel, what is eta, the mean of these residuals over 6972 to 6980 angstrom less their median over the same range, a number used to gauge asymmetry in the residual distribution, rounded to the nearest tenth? -0.5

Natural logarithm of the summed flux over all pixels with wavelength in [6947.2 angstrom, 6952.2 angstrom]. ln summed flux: 3.36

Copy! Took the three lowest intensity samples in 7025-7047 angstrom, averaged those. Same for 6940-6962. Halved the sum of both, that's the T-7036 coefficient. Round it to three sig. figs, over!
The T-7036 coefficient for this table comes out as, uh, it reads 13.3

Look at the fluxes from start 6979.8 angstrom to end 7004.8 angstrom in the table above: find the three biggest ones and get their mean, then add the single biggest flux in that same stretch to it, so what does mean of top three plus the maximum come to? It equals 32.7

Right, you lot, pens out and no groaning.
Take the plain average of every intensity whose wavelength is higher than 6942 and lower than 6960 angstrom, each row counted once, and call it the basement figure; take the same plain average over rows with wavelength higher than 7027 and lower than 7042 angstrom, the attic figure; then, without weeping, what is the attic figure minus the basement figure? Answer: 0.4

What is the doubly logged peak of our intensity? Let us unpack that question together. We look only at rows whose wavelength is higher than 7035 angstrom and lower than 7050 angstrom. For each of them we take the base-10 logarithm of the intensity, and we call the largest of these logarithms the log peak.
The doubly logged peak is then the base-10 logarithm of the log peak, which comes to 0.077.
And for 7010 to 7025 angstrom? 0.094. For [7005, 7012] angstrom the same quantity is 0.104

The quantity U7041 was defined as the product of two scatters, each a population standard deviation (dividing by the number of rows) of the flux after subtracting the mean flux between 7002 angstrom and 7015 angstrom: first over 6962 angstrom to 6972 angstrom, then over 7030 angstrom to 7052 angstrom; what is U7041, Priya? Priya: 1.34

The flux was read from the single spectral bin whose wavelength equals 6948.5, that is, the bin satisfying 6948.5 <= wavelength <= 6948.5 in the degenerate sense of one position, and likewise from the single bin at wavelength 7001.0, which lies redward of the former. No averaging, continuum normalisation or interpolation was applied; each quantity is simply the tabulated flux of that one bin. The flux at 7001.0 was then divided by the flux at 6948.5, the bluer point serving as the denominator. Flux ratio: 1.15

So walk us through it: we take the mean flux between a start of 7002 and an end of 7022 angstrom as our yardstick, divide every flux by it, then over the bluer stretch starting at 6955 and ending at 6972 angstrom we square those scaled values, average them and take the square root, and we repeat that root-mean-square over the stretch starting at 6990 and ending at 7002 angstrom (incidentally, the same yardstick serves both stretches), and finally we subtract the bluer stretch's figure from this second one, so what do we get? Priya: -0.11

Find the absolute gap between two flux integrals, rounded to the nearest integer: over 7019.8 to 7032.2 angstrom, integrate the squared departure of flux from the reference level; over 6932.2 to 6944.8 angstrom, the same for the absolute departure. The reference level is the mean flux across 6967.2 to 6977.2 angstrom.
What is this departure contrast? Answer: 20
